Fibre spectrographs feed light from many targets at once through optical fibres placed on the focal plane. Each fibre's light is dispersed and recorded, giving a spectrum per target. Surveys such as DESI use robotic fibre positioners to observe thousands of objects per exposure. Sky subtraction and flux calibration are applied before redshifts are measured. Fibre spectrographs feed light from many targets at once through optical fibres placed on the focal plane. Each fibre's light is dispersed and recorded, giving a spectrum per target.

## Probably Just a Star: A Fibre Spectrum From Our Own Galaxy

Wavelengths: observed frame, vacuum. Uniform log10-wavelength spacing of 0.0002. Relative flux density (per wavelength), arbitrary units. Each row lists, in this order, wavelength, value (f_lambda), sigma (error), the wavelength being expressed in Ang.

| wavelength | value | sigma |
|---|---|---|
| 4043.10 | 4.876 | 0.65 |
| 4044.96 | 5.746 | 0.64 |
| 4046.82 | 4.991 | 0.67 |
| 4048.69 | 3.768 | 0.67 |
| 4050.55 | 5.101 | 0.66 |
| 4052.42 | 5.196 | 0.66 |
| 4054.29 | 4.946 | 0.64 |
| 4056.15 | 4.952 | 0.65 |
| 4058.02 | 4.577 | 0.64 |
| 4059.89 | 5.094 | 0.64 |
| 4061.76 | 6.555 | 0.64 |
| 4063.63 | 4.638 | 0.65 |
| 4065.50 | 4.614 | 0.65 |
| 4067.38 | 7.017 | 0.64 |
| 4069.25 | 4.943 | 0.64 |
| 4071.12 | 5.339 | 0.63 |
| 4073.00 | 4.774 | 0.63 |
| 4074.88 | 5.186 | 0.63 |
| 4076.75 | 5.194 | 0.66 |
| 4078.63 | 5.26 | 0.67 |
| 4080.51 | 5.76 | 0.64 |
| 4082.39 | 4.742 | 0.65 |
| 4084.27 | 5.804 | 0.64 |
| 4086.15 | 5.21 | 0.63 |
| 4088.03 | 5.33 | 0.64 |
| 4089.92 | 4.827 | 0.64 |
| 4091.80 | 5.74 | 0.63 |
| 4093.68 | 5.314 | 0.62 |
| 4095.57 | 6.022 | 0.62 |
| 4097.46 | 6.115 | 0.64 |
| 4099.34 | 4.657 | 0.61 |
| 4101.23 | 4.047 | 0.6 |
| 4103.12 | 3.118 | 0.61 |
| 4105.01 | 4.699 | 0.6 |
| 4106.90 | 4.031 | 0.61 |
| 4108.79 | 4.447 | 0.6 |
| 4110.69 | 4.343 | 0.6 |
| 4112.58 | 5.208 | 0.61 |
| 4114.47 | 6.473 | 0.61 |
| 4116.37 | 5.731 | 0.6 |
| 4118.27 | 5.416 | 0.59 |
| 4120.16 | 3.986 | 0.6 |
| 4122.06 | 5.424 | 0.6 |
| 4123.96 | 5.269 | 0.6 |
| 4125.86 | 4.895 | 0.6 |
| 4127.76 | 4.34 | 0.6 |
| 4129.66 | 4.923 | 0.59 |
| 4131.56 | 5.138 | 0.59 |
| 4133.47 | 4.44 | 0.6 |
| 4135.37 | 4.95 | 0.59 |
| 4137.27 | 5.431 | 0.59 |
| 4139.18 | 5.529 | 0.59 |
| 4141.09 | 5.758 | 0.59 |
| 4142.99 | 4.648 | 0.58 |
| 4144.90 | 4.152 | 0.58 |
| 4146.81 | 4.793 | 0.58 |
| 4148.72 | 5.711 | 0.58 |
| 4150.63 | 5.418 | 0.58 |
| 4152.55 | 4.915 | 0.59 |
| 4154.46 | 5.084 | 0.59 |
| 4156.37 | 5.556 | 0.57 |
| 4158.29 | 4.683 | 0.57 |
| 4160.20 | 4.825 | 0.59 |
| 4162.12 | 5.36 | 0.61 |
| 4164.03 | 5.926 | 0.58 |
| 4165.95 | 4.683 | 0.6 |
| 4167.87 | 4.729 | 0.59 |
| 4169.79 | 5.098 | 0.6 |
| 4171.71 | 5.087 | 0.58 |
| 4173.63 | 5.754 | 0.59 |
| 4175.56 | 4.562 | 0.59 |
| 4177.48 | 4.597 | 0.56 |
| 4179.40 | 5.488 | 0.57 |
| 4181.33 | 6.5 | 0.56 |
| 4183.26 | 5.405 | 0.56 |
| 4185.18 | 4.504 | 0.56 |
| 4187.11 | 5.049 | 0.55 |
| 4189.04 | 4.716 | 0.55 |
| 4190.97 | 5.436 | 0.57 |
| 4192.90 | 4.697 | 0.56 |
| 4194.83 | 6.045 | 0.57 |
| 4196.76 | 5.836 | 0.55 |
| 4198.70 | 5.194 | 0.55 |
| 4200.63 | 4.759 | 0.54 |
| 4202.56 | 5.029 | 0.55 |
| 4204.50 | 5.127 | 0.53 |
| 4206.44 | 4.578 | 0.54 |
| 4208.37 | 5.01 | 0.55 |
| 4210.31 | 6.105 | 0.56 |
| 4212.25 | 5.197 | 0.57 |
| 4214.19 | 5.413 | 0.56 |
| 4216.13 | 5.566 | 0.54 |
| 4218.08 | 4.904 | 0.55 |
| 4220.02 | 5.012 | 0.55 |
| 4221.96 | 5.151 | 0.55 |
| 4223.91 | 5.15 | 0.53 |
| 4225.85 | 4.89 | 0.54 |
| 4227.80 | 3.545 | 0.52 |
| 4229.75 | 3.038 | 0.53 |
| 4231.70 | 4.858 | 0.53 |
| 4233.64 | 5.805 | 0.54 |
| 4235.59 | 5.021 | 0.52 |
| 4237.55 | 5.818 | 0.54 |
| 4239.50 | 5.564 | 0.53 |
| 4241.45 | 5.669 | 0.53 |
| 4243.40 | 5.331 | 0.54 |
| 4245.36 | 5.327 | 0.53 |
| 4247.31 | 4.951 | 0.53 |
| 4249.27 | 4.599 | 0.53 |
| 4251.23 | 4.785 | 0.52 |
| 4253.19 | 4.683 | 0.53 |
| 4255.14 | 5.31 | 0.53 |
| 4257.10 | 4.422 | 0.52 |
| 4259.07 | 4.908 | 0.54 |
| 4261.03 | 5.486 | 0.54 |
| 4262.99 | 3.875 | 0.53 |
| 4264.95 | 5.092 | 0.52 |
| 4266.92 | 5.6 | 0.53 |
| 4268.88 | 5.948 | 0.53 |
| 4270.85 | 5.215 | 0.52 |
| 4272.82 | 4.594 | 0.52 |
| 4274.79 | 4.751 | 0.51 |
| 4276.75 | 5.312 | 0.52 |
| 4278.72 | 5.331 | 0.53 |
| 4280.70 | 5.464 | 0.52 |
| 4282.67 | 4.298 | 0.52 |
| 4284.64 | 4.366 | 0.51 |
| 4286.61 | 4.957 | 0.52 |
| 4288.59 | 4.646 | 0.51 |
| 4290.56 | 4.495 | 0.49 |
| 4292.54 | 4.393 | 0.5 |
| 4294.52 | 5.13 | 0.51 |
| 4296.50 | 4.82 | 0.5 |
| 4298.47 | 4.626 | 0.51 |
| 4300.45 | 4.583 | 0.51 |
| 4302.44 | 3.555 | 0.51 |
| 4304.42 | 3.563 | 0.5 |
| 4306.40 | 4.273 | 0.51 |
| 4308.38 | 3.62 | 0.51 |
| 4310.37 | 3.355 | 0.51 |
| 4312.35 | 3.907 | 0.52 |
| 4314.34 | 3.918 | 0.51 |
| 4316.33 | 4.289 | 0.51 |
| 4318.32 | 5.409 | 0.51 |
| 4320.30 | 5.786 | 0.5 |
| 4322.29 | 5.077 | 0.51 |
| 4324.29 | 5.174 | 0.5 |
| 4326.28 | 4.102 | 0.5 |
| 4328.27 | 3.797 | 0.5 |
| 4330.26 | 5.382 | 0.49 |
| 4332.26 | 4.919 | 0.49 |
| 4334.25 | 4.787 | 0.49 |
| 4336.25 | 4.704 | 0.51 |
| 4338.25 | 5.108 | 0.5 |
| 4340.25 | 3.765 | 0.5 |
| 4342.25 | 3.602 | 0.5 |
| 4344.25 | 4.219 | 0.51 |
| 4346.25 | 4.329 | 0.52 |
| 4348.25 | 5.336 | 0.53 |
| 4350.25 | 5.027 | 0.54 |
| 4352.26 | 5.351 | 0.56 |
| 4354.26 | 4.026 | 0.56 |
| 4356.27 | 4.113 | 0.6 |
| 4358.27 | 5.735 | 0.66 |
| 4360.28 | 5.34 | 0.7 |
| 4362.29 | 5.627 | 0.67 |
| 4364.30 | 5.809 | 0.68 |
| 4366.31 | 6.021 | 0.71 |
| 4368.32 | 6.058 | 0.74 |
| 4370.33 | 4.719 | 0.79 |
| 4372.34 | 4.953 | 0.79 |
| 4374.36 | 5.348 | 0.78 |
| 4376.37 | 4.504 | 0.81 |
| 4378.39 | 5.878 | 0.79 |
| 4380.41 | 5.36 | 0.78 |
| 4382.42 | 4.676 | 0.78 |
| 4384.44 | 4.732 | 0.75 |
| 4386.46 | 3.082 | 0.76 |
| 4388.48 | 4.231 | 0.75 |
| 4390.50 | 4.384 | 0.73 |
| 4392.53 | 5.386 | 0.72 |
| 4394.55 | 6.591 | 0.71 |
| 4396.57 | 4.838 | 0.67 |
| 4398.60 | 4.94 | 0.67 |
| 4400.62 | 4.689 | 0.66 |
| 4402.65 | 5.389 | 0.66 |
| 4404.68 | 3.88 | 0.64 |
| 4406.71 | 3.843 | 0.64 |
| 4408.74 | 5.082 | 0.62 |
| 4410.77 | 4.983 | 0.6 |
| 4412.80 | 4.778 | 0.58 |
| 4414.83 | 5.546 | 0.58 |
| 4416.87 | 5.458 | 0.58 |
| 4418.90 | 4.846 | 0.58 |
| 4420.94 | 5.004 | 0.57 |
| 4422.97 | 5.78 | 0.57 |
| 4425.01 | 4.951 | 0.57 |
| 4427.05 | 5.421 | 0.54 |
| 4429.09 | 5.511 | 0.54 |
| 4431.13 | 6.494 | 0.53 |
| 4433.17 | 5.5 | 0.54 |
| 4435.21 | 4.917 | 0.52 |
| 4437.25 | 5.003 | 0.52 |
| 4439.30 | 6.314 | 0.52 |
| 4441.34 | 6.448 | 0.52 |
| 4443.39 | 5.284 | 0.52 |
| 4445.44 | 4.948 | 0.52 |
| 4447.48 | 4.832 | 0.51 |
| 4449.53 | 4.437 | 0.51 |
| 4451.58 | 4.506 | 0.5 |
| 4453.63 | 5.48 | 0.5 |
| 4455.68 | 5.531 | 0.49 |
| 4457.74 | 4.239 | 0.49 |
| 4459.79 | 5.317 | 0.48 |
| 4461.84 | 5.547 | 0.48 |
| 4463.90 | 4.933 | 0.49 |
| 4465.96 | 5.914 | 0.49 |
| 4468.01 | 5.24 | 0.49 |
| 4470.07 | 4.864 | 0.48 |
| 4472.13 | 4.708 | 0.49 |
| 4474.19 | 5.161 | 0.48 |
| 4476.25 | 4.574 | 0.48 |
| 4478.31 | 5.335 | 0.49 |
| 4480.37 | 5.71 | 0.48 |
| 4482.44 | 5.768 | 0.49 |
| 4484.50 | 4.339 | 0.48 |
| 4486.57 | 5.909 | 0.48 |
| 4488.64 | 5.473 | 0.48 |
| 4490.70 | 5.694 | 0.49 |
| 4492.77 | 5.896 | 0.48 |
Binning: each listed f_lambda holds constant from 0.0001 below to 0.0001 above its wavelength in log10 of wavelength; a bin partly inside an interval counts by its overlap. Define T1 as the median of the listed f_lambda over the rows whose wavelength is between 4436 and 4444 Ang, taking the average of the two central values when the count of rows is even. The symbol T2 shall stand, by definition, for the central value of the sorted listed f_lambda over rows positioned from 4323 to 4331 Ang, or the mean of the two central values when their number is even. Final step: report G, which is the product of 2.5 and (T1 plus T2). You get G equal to 26.1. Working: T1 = 5.8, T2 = 4.6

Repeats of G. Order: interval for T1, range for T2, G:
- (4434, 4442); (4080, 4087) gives 27.9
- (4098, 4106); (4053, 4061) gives 23.3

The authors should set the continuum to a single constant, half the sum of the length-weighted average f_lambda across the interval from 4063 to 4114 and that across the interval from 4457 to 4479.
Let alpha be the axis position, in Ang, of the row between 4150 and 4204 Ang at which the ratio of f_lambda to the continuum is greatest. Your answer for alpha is 4181.33 Ang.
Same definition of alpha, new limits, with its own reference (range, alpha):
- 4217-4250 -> 4237.55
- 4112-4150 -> 4114.47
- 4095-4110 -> 4097.46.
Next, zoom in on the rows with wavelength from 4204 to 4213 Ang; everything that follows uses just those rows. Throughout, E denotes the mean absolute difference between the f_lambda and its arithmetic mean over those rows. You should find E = 0.36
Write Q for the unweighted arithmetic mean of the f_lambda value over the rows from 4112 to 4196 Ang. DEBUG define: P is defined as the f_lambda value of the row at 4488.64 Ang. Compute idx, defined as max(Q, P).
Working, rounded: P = 5.473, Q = 5.14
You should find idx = 5.47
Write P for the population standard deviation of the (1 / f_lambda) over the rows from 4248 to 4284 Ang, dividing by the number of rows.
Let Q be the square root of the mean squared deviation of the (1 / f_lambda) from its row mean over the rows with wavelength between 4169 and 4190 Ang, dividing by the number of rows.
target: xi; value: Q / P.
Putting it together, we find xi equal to 0.93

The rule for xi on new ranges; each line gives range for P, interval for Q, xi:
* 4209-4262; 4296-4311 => 1.01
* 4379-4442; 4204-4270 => 0.94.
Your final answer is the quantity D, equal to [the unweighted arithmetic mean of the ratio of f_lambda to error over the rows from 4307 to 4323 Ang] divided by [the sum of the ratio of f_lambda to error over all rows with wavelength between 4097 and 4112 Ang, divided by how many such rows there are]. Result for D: 1.19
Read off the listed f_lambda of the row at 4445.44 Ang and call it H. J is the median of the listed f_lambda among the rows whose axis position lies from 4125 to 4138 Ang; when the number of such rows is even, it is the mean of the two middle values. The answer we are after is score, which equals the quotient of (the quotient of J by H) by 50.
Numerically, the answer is 0.0199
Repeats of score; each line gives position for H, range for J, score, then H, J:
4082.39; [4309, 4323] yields 0.0181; 4.742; 4.3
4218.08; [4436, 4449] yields 0.0210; 4.904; 5.1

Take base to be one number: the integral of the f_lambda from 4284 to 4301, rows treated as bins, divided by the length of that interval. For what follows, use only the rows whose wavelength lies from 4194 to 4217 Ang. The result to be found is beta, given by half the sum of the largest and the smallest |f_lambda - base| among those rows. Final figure 0.75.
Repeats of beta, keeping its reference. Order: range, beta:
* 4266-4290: 0.65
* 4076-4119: 0.91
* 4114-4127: 1.01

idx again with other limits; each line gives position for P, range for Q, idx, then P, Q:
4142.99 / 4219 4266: 4.93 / 4.648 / 4.93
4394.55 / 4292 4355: 6.59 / 6.591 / 4.50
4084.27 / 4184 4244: 5.80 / 5.804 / 5.10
